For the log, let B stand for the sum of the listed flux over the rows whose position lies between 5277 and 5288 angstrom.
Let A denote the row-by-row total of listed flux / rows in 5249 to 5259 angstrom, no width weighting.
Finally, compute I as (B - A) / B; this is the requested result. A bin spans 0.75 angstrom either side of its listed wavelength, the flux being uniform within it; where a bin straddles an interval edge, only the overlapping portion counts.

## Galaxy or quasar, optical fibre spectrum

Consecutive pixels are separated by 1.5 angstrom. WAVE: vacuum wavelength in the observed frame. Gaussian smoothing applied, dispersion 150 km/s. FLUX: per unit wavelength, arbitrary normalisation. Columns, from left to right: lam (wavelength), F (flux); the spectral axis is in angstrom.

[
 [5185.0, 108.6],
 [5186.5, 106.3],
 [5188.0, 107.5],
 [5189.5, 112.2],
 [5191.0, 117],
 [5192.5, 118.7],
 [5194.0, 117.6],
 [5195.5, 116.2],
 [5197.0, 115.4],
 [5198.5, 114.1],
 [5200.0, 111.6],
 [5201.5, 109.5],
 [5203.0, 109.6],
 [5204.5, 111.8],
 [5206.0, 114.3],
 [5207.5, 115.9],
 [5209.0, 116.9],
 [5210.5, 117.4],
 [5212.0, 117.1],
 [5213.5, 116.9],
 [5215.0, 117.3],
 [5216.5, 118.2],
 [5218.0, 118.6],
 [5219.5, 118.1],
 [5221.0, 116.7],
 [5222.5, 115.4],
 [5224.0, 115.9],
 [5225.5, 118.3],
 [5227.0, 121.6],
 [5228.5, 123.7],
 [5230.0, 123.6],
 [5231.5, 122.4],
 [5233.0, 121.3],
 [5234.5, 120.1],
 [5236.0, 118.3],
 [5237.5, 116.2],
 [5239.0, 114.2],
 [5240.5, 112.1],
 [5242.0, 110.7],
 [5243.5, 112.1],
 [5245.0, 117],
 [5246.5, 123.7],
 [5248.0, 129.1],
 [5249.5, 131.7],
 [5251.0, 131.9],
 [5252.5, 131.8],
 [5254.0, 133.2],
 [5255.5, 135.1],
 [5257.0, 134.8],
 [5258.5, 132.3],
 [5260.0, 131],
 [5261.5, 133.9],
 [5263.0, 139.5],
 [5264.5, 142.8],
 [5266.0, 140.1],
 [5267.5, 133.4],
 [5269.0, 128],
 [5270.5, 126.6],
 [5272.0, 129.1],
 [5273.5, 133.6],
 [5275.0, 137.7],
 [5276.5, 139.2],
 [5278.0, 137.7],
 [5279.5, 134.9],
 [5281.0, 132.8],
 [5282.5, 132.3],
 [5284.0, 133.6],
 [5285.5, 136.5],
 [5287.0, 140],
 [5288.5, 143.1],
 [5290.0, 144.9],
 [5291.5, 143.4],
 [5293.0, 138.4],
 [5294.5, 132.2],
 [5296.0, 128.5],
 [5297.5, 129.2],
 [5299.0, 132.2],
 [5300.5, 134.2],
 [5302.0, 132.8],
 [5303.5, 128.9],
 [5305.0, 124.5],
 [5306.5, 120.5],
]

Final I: 0.02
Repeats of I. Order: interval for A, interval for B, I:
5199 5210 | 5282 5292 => 0.19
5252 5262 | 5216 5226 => -0.14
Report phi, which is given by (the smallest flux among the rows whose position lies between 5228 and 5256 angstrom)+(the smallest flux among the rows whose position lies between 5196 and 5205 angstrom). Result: 220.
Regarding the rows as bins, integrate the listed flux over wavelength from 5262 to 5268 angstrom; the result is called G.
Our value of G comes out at 834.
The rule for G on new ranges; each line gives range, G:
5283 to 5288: 684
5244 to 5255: 1409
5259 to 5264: 675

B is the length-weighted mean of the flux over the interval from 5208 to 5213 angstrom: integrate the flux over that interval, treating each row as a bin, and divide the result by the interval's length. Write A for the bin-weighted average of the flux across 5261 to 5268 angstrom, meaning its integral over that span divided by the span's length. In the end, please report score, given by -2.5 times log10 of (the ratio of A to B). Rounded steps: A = 138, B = 117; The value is -0.18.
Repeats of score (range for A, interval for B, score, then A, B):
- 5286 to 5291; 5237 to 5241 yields -0.24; 142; 114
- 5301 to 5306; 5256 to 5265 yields 0.06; 129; 136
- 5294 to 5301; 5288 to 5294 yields 0.09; 131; 142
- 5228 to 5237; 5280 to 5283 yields 0.10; 121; 133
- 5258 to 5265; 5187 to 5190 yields -0.23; 136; 109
